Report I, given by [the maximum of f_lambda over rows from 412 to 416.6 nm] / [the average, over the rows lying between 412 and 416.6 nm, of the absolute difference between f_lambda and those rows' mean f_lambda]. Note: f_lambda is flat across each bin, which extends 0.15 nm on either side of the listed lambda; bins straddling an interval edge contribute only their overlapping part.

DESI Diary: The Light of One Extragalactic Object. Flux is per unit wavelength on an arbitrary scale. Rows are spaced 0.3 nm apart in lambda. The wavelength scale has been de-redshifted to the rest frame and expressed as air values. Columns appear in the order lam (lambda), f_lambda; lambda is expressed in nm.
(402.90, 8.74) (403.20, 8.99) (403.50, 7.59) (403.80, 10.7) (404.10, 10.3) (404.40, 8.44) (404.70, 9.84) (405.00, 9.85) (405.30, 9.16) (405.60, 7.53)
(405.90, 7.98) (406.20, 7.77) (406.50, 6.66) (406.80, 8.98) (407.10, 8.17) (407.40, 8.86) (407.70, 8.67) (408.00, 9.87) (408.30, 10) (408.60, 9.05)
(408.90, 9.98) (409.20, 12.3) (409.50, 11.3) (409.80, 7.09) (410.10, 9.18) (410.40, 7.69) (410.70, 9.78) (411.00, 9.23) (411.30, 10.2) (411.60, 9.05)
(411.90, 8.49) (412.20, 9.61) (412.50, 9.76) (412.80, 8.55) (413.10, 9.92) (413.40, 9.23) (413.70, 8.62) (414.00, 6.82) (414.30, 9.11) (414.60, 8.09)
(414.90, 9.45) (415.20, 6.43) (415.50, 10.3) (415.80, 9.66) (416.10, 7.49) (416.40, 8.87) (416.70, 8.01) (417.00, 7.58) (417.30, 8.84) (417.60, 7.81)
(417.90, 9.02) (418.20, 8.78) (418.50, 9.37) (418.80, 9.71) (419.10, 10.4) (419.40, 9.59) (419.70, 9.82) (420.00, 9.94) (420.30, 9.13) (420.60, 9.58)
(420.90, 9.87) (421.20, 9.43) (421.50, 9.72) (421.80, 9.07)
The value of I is 11.4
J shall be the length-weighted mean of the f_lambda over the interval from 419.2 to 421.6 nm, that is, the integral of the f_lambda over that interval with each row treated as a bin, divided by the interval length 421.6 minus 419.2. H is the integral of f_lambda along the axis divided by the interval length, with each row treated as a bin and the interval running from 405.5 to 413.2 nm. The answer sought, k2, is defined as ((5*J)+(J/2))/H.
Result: 5.85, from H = 9.07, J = 9.6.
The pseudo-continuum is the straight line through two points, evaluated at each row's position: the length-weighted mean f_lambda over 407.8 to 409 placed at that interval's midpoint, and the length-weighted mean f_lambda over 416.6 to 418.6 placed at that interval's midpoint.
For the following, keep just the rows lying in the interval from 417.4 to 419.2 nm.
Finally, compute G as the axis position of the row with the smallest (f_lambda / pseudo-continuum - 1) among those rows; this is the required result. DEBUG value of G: 417.60 nm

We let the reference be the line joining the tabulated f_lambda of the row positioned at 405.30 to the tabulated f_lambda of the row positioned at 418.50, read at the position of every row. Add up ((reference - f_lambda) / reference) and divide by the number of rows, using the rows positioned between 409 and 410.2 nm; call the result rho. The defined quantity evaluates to -0.080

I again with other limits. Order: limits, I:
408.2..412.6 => 13.5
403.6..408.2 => 11.9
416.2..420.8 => 16.4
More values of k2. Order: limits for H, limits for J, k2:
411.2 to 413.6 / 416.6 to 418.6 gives 5.00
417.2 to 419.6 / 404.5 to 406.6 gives 5.04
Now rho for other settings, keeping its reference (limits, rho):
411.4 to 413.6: 0.005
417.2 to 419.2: 0.025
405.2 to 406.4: 0.115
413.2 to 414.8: 0.099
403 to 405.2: -0.027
